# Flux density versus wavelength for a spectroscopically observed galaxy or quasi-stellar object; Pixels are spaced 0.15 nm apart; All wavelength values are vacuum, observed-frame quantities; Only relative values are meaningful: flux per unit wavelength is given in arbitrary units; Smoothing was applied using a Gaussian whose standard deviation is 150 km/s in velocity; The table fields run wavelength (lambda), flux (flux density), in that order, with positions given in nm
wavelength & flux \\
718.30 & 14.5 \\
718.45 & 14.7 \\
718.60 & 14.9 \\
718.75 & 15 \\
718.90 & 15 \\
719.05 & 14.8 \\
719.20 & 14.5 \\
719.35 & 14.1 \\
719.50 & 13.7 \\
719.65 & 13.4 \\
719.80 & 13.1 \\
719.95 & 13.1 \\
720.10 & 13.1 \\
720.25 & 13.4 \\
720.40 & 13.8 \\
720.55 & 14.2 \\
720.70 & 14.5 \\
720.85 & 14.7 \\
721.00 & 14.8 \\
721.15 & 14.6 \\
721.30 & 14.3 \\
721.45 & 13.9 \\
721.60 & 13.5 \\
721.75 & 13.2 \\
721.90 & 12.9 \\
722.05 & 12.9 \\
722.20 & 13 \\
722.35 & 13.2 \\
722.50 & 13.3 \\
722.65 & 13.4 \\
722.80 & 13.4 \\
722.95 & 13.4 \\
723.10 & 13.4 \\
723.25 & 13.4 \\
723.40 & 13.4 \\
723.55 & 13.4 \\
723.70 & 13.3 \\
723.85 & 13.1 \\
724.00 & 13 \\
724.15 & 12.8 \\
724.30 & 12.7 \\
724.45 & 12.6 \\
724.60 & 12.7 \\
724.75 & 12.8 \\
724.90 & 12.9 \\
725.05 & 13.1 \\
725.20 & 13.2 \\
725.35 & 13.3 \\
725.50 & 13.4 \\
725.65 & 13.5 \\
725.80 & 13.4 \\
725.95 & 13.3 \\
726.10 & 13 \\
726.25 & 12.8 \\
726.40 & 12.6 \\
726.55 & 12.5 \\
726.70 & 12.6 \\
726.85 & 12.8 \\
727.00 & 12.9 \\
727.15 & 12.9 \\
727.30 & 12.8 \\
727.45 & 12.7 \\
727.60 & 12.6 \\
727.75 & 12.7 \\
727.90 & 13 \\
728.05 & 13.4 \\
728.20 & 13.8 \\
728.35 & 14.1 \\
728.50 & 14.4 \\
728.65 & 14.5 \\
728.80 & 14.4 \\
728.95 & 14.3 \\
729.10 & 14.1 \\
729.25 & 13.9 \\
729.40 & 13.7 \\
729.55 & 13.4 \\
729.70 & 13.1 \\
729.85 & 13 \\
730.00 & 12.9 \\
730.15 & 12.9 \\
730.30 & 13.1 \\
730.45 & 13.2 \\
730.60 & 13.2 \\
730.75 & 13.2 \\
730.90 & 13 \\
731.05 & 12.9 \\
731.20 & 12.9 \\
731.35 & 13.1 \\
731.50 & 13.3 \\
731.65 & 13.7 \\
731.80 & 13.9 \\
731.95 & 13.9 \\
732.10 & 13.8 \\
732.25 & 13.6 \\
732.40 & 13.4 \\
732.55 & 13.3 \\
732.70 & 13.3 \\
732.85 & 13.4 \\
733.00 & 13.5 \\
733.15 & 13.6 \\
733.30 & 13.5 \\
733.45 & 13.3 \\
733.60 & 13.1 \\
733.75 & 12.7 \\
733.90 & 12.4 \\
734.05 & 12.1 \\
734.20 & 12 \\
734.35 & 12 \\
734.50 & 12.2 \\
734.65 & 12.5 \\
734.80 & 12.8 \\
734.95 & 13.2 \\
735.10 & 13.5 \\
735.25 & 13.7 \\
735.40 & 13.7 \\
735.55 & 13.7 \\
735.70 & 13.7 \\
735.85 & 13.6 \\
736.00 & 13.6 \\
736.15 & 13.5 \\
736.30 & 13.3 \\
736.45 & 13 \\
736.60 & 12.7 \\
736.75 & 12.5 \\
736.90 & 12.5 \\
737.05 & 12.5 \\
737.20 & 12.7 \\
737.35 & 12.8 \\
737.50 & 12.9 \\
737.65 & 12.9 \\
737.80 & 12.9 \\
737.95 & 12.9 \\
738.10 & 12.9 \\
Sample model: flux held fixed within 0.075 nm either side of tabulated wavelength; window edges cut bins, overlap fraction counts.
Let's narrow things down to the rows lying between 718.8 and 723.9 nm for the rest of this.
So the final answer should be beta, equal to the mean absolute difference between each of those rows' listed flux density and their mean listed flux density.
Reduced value 0.5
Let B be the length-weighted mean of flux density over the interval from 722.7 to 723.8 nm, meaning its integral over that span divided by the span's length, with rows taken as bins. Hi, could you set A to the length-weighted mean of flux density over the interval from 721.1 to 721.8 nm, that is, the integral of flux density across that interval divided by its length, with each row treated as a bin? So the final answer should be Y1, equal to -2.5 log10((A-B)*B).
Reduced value -2.1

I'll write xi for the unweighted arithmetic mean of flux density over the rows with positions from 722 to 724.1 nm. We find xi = 13.3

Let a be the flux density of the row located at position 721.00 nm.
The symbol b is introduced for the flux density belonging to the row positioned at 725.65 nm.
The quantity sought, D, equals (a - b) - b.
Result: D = -12.2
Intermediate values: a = 14.8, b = 13.5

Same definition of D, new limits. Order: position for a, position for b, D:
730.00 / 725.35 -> -13.7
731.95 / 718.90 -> -16.1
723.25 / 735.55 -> -14.0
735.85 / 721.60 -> -13.4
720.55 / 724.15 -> -11.4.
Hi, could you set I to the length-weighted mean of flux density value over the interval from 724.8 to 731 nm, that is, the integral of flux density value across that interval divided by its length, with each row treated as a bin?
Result 13.3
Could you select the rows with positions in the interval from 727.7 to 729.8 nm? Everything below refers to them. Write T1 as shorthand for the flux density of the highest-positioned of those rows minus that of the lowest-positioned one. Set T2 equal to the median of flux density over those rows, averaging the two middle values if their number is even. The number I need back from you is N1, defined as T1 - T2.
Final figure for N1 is -13.45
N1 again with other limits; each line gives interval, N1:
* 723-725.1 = -13.35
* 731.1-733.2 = -12.75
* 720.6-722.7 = -14.55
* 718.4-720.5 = -14.85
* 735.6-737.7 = -13.70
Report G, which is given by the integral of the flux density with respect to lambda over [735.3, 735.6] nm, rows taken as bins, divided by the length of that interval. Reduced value 13.7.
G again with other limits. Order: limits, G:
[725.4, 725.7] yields 13.4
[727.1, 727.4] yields 12.8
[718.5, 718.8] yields 14.9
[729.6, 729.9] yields 13.1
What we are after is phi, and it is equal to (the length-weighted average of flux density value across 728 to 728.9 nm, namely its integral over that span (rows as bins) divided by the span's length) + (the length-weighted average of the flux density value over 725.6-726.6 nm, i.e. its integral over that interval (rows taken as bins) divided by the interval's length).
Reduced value 27.1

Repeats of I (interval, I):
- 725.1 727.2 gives 13.0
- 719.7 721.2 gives 13.9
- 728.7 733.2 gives 13.4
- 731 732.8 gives 13.4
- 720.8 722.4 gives 13.7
